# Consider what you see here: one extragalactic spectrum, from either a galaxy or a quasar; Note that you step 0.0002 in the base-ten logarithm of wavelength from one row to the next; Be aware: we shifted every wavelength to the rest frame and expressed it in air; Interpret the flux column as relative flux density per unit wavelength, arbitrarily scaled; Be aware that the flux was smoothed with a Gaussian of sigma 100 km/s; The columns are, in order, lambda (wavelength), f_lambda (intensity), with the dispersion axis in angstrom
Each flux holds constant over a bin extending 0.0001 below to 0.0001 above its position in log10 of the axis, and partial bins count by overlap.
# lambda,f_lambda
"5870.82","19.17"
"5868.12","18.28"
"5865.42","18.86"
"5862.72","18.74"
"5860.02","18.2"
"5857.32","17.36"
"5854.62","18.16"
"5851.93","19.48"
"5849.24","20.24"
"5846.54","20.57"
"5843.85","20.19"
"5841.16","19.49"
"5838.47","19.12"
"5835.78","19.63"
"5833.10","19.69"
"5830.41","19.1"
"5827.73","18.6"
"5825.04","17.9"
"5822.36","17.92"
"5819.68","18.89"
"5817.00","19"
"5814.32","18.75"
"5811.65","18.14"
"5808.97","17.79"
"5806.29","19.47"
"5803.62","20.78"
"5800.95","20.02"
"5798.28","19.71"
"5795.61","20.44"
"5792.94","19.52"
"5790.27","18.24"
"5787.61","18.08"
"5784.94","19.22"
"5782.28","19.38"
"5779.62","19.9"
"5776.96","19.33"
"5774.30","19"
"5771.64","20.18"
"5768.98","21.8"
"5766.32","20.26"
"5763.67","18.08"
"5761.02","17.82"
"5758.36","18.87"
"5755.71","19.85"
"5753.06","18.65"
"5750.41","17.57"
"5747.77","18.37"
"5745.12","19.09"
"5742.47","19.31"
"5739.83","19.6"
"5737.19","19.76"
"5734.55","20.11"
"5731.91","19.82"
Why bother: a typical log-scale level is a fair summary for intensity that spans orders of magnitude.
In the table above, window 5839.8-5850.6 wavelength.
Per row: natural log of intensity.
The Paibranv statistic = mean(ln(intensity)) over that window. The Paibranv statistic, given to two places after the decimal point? 3.00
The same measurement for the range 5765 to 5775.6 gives 3.01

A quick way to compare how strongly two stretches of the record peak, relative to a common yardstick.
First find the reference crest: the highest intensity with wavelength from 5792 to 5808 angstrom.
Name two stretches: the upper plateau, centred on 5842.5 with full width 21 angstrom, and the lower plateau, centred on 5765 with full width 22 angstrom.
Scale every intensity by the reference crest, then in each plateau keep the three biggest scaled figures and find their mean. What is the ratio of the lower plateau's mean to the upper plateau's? 1.02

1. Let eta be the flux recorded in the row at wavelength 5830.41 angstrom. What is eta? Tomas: 19.1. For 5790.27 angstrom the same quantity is 18.24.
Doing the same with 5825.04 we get 17.9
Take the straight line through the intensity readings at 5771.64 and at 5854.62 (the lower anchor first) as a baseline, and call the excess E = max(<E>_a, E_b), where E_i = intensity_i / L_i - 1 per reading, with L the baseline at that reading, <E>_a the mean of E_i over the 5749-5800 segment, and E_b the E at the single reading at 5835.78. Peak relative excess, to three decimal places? 0.054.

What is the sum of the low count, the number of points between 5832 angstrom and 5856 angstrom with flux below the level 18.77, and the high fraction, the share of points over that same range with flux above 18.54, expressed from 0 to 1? 1.9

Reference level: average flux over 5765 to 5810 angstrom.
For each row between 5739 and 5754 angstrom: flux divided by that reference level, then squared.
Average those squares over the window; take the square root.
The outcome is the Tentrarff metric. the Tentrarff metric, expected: 0.958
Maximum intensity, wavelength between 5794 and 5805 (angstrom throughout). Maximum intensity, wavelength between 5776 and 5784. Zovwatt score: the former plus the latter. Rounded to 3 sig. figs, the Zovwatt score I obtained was 40.7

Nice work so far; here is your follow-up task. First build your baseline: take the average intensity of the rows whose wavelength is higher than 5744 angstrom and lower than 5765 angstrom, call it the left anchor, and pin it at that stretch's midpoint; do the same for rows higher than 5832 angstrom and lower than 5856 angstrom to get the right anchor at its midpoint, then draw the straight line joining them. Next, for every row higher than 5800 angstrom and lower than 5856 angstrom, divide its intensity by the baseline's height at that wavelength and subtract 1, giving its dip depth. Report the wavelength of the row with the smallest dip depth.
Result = 5854.62 angstrom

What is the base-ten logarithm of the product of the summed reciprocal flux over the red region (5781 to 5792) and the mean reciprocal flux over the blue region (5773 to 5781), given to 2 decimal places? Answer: -1.96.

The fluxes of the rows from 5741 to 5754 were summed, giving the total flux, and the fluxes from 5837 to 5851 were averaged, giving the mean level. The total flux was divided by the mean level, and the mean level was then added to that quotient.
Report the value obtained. 24.6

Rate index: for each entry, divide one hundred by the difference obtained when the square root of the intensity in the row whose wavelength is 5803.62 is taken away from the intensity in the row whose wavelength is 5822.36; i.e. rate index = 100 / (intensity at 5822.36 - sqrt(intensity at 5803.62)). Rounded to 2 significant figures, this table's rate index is 7.5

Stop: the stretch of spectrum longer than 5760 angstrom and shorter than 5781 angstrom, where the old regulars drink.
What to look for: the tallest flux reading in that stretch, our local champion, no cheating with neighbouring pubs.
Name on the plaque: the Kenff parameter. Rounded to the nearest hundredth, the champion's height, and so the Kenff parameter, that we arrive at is 21.80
